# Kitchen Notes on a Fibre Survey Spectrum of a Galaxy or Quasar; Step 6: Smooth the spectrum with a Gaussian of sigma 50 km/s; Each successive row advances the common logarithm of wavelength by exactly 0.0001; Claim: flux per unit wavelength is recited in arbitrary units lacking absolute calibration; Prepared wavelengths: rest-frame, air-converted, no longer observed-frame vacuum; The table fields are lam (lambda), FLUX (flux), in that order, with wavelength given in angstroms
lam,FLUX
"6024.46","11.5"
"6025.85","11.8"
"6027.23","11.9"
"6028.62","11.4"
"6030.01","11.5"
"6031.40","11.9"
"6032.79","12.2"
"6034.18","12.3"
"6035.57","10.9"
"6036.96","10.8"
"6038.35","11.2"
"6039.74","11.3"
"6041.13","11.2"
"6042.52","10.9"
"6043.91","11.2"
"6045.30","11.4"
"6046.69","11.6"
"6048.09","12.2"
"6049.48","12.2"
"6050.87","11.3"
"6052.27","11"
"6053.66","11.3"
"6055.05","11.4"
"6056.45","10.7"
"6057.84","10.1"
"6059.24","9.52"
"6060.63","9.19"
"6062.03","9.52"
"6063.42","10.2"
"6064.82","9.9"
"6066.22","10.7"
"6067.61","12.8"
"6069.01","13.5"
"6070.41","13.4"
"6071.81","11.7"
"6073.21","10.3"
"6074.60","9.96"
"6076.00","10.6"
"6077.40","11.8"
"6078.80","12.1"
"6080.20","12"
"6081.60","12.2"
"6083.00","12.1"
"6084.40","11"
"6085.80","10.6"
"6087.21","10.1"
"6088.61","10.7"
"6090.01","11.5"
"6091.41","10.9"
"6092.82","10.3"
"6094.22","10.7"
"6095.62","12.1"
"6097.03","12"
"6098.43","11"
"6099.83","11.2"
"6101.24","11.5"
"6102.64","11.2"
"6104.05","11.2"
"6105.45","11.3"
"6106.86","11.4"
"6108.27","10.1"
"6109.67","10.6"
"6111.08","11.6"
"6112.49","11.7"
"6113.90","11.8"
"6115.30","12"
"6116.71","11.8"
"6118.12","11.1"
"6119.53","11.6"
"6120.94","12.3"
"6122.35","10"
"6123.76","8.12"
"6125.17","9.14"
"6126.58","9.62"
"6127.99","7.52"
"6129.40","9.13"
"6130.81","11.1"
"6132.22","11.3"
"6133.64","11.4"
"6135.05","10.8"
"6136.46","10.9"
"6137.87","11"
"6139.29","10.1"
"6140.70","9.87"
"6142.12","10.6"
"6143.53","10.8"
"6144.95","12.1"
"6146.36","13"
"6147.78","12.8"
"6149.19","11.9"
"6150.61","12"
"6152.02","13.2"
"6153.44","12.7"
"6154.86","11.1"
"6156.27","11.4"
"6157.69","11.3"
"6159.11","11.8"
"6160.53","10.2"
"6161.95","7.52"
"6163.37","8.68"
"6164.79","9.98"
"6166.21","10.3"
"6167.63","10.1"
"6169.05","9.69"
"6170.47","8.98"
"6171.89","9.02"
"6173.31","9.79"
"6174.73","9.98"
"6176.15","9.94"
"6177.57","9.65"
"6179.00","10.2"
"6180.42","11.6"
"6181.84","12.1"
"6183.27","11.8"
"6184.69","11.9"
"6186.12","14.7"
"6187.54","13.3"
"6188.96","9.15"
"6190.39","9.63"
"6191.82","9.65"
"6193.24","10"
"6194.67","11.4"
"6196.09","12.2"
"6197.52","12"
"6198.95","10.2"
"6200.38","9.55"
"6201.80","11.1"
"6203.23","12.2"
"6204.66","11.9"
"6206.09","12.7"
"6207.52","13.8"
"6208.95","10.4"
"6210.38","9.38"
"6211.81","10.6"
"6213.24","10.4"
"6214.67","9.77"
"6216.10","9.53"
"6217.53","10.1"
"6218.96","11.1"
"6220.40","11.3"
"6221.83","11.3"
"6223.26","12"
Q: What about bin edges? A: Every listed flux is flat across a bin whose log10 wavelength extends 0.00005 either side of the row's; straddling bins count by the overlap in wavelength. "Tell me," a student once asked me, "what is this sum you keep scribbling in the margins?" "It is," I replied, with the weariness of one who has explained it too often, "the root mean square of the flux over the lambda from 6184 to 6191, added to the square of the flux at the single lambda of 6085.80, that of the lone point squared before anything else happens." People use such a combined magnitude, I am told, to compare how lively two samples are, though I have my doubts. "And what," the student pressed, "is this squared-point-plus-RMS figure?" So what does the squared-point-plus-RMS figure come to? 124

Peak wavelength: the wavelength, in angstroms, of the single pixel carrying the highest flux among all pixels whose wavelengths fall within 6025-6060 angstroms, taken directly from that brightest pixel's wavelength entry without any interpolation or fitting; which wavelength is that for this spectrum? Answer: 6034.18 angstroms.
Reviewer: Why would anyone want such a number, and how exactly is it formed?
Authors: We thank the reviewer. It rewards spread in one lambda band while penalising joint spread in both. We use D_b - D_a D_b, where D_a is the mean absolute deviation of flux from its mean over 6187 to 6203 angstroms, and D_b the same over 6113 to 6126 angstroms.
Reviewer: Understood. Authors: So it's -0.17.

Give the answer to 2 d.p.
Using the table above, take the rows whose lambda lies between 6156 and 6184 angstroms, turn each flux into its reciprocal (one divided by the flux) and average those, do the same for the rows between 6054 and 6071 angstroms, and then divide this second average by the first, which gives 0.94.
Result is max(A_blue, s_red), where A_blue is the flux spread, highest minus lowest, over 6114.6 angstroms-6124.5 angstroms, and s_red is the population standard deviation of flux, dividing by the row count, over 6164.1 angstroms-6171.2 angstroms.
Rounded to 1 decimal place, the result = 4.2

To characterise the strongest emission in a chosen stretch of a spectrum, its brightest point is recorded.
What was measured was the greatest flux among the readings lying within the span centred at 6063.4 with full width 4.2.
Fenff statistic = 10.2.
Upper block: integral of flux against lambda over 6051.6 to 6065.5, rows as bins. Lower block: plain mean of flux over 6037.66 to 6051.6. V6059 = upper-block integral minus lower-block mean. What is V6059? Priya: 132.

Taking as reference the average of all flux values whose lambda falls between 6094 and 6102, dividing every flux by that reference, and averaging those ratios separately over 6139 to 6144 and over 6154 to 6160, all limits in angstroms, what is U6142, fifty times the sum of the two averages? 95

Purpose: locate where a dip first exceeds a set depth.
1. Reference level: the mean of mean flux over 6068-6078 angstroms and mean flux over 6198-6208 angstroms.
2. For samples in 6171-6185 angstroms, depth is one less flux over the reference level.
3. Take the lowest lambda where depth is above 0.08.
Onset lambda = 6171.89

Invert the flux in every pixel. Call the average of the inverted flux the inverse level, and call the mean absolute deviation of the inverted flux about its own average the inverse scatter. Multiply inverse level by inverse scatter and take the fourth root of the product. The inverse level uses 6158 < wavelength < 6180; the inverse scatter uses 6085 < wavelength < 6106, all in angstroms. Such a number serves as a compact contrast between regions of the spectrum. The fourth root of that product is 0.139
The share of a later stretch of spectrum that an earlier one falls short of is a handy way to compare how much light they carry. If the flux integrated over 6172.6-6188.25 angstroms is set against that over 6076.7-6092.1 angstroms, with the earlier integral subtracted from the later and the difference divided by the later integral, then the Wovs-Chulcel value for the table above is 0.02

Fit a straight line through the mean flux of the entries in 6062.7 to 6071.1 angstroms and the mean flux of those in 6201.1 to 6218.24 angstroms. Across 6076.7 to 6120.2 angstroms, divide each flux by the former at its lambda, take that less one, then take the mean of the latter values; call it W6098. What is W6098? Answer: -0.02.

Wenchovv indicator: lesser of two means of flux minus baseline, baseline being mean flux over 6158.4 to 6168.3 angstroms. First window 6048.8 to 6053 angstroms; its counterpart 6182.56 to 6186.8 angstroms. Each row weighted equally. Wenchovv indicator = 1.7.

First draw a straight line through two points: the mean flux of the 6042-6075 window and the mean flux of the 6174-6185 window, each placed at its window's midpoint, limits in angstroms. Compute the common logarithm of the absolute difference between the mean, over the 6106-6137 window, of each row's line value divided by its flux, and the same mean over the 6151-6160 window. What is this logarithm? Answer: -0.91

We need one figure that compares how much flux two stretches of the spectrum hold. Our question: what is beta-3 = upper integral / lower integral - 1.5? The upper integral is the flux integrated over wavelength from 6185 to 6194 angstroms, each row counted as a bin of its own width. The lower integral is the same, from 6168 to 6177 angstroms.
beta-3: -0.3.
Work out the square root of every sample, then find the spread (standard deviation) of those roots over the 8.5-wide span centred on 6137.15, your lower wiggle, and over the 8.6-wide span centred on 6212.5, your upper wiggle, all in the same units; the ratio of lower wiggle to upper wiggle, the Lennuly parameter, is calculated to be 1.1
